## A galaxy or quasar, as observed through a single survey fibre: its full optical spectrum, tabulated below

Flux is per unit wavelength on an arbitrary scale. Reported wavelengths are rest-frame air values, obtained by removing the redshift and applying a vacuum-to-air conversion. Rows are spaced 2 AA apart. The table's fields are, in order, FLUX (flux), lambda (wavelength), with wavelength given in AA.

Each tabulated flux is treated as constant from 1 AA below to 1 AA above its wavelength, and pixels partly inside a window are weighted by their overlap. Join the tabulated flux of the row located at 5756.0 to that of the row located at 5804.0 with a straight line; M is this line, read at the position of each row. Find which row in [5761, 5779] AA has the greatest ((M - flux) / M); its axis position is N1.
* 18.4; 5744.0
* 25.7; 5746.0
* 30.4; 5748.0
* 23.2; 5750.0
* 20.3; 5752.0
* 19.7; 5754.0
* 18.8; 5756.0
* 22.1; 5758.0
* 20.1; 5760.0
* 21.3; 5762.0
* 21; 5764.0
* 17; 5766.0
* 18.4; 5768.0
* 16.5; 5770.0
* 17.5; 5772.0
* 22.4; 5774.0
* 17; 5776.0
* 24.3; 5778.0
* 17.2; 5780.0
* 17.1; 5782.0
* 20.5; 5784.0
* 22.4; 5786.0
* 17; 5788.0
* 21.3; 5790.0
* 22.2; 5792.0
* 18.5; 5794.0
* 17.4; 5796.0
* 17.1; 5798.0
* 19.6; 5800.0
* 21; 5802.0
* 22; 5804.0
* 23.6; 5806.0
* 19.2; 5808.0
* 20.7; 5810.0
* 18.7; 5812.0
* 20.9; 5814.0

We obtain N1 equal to 5770.0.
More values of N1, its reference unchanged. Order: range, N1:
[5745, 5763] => 5756.0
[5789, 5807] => 5798.0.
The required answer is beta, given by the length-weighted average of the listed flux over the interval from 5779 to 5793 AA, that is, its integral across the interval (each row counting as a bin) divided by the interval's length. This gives 19.7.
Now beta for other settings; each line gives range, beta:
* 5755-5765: 20.7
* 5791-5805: 19.7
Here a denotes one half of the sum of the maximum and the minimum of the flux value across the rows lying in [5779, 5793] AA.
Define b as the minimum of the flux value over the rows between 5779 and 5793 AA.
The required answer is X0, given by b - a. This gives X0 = -2.7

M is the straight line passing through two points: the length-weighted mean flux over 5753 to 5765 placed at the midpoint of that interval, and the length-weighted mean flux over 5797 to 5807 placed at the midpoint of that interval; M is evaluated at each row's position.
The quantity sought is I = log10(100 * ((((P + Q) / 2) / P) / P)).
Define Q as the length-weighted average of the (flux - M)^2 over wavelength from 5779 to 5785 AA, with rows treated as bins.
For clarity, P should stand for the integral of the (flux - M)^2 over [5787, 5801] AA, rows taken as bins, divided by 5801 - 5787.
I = 1.2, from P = 6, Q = 7.9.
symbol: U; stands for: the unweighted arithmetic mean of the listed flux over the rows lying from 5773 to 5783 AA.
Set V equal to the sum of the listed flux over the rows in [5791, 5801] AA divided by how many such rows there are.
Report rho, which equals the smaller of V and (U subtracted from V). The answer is -0.6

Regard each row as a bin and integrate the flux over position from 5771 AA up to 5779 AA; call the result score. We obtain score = 162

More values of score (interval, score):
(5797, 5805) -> 159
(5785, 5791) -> 121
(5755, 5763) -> 165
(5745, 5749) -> 112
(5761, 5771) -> 188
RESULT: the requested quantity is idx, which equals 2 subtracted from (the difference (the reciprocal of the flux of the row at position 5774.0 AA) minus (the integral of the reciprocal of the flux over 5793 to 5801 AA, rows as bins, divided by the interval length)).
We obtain -2.01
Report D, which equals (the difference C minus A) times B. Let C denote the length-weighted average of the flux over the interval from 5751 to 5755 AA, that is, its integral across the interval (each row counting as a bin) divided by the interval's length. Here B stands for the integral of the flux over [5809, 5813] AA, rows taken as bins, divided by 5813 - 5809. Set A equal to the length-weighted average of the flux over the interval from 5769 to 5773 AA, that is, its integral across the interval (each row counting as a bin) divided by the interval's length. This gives 59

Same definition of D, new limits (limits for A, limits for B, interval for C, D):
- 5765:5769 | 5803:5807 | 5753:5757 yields 35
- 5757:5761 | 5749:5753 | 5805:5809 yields 7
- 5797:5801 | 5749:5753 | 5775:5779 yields 50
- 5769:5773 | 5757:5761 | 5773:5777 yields 57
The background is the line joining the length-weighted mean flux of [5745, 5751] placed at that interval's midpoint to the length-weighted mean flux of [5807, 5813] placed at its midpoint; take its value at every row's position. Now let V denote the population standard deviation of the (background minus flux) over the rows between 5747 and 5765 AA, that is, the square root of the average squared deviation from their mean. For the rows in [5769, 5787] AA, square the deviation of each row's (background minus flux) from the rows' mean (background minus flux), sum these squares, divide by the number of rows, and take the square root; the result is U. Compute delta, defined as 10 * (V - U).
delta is -1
